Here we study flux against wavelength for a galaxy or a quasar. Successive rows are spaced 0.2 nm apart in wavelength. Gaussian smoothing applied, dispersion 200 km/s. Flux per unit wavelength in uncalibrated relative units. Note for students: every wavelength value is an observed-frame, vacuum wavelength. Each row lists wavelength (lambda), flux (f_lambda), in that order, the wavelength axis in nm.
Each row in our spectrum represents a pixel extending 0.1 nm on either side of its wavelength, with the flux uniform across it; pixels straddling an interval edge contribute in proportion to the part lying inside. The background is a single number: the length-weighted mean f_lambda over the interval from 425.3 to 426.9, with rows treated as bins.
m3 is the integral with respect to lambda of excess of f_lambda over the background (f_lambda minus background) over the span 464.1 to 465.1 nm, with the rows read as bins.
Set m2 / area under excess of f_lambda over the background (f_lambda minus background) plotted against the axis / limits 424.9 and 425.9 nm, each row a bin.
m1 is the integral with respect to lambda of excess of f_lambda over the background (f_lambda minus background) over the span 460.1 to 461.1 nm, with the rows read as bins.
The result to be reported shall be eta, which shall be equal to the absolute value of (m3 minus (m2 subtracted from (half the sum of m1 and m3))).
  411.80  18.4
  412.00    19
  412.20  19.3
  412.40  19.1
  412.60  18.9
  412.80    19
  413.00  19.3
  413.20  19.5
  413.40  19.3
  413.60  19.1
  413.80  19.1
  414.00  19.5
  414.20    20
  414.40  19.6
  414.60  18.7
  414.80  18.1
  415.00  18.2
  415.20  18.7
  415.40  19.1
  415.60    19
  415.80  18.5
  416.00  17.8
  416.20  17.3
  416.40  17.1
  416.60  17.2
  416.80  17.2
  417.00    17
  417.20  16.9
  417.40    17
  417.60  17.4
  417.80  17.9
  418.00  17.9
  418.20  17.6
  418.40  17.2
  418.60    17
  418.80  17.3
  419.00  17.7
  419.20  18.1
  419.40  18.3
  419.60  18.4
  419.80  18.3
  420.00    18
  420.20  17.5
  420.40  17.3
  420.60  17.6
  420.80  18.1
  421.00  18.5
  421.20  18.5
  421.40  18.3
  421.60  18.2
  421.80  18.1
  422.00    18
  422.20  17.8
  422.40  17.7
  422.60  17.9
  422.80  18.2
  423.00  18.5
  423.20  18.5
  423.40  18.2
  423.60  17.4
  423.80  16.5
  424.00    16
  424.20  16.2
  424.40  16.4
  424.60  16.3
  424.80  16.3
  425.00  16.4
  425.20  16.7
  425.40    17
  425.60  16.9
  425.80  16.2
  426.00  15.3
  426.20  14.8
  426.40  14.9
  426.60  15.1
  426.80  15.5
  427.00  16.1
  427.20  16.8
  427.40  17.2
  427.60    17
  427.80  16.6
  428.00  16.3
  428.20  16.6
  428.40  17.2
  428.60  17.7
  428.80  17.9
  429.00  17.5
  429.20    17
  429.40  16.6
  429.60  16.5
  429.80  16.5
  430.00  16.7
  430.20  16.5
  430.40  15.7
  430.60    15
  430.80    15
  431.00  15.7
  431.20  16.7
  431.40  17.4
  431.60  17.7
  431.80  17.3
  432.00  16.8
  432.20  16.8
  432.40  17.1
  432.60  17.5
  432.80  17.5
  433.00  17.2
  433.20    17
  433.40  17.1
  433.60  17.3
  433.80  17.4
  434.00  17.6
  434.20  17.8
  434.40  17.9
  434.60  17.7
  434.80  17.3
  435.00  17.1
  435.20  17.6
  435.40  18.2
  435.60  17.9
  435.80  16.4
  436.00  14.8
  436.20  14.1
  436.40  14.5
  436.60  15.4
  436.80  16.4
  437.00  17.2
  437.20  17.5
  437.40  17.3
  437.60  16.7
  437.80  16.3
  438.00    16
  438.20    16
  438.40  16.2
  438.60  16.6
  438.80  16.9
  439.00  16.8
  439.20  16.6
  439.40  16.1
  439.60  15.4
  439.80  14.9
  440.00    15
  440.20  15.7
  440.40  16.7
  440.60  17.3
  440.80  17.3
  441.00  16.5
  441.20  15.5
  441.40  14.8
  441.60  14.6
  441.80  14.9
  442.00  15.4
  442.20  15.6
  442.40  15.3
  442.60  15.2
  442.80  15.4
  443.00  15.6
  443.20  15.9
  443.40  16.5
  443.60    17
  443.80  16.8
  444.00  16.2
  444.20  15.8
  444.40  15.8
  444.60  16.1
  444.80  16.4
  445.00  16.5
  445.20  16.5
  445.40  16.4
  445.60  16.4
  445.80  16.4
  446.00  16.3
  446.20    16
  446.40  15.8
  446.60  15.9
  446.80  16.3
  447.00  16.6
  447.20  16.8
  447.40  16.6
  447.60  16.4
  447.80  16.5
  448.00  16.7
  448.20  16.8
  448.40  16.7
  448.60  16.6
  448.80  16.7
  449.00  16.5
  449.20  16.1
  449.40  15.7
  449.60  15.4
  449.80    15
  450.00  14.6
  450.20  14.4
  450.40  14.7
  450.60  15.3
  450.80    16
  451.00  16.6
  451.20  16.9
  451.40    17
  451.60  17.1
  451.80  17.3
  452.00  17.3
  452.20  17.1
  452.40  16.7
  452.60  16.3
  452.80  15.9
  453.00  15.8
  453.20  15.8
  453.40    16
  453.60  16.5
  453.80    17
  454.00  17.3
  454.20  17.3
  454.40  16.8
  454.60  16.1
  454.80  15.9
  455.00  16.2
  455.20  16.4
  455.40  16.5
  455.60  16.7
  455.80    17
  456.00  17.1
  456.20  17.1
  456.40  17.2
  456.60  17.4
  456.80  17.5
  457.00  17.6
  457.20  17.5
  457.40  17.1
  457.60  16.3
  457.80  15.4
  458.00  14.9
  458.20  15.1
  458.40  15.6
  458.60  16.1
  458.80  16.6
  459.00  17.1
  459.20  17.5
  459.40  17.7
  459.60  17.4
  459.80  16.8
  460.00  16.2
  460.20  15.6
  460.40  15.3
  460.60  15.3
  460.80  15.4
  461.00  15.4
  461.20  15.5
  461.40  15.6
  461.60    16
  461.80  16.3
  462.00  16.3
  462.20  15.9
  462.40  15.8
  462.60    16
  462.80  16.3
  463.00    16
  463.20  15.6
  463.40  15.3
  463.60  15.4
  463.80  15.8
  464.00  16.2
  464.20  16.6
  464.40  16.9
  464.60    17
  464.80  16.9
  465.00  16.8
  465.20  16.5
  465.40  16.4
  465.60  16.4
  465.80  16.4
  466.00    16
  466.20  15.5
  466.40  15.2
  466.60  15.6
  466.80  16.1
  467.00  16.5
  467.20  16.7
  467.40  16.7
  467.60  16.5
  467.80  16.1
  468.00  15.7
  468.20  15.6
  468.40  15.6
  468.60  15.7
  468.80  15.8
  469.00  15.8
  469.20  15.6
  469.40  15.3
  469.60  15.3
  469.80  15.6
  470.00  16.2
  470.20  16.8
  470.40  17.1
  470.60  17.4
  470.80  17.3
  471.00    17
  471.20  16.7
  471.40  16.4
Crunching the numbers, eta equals 1.65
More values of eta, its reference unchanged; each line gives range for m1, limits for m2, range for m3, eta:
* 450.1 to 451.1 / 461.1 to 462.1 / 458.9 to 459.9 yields 1.18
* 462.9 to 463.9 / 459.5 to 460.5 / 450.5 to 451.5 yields 0.92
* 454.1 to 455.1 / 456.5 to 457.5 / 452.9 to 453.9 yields 1.59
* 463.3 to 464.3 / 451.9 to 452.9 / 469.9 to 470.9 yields 1.50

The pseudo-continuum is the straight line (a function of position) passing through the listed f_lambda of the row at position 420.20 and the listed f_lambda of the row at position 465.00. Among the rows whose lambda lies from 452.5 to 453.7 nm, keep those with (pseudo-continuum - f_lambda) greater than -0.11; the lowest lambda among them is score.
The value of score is 452.60 nm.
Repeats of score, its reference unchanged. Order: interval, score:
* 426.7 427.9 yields 426.80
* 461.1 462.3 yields 461.20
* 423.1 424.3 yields 423.60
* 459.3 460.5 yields 459.80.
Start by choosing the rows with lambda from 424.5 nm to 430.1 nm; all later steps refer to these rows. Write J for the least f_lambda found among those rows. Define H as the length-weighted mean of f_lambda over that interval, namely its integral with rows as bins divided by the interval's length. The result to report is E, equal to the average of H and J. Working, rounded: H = 16.5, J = 14.8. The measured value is 15.6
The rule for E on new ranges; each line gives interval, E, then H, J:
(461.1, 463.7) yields 15.6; 15.8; 15.3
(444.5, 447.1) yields 16.0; 16.3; 15.8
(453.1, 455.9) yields 16.2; 16.5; 15.8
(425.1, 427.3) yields 15.4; 15.9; 14.8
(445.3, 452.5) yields 15.3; 16.3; 14.4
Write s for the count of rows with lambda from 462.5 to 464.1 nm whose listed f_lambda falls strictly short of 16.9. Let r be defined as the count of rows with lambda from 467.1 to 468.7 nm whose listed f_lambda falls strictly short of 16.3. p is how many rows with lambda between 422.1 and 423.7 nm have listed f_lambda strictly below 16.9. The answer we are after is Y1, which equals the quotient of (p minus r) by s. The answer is -0.6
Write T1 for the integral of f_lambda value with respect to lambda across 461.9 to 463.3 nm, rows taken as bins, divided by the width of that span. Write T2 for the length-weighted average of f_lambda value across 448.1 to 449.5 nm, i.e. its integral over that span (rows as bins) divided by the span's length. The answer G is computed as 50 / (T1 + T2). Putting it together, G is 1.54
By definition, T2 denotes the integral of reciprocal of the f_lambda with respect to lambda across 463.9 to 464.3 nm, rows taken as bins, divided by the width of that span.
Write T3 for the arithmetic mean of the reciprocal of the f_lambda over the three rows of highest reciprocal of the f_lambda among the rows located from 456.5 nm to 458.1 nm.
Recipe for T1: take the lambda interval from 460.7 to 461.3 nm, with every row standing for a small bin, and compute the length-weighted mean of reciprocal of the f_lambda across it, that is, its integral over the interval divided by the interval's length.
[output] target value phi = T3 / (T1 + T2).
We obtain 0.513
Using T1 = 0.0648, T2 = 0.0610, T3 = 0.0645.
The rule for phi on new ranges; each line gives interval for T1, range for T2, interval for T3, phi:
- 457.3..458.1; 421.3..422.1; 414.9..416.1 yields 0.466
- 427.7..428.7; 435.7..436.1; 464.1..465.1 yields 0.483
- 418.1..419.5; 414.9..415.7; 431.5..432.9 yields 0.537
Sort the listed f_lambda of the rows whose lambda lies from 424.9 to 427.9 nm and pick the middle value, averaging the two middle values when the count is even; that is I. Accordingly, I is 16.4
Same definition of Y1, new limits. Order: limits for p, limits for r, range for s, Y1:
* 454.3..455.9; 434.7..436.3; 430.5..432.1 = 1.0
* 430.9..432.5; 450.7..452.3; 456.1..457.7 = 3.0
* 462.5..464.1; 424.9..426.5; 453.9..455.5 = 0.7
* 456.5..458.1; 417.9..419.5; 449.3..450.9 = 0.4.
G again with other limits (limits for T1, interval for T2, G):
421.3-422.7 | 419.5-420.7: 1.39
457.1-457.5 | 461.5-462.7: 1.50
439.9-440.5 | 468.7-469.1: 1.58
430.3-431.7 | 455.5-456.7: 1.50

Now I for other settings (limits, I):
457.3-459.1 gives 16.1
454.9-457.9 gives 17.1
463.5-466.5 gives 16.4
